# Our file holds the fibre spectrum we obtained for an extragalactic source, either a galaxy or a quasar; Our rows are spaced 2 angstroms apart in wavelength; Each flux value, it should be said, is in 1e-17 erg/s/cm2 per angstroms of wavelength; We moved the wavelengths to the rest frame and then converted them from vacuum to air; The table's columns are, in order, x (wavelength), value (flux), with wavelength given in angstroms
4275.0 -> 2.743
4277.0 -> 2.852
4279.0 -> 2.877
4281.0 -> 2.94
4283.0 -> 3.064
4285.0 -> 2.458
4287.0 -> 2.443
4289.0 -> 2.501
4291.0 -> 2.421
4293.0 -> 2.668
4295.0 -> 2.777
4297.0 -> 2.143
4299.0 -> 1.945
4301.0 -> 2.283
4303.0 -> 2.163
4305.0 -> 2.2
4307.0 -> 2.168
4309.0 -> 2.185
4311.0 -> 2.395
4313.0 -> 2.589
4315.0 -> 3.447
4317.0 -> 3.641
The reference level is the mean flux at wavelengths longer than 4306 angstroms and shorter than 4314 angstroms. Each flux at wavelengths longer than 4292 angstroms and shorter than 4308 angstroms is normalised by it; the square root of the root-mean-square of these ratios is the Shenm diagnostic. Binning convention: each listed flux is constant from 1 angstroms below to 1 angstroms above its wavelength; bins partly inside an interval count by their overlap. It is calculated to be 0.99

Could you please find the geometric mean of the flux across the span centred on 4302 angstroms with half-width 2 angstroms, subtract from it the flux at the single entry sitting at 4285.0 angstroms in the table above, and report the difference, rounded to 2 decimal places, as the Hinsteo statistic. -0.24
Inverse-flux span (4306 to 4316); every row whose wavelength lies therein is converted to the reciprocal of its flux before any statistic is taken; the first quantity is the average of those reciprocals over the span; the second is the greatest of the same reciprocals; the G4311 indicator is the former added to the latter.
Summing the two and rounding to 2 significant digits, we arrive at 0.86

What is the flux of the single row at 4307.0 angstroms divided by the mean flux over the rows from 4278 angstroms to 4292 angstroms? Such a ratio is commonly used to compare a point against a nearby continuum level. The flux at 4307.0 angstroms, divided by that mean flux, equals 0.81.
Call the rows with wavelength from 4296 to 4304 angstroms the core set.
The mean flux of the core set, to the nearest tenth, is 2.1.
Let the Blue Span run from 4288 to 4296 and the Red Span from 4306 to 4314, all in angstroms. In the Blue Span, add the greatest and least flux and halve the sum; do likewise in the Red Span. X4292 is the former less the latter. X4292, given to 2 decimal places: 0.22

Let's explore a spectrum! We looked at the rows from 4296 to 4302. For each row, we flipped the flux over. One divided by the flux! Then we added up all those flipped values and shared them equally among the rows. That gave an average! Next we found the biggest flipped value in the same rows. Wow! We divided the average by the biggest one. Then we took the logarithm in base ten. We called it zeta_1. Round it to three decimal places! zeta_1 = -0.036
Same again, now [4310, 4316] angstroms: -0.059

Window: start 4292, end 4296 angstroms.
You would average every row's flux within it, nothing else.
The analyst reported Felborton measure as 2.7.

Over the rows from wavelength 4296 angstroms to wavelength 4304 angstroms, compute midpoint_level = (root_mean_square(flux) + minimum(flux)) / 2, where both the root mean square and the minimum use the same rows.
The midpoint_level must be 2.04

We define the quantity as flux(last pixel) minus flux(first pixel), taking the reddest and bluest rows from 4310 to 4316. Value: 1.1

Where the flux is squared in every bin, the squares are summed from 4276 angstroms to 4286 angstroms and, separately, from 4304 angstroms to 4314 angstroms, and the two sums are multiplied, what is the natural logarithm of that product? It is 6.99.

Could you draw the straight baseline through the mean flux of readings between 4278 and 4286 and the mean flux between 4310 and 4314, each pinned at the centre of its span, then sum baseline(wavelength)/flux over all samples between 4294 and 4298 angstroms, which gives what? 2.21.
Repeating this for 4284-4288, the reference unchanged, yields 2.28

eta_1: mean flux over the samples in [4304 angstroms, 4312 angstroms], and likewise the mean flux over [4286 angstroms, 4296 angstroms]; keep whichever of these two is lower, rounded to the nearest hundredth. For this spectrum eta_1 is 2.24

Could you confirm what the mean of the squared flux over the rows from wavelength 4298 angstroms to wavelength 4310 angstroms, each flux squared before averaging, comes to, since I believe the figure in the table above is 4.7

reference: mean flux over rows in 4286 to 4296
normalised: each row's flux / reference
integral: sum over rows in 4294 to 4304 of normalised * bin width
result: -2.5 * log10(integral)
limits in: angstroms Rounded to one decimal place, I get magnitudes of -2.4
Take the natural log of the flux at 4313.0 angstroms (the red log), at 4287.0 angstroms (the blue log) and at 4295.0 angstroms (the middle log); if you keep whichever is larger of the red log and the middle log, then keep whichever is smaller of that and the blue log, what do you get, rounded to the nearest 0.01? 0.89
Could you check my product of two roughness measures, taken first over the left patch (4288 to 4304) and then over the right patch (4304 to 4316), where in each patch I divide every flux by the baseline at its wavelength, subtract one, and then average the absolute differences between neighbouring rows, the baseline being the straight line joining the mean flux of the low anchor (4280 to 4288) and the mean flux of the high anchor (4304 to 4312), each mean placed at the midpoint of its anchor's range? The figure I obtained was 0.0135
